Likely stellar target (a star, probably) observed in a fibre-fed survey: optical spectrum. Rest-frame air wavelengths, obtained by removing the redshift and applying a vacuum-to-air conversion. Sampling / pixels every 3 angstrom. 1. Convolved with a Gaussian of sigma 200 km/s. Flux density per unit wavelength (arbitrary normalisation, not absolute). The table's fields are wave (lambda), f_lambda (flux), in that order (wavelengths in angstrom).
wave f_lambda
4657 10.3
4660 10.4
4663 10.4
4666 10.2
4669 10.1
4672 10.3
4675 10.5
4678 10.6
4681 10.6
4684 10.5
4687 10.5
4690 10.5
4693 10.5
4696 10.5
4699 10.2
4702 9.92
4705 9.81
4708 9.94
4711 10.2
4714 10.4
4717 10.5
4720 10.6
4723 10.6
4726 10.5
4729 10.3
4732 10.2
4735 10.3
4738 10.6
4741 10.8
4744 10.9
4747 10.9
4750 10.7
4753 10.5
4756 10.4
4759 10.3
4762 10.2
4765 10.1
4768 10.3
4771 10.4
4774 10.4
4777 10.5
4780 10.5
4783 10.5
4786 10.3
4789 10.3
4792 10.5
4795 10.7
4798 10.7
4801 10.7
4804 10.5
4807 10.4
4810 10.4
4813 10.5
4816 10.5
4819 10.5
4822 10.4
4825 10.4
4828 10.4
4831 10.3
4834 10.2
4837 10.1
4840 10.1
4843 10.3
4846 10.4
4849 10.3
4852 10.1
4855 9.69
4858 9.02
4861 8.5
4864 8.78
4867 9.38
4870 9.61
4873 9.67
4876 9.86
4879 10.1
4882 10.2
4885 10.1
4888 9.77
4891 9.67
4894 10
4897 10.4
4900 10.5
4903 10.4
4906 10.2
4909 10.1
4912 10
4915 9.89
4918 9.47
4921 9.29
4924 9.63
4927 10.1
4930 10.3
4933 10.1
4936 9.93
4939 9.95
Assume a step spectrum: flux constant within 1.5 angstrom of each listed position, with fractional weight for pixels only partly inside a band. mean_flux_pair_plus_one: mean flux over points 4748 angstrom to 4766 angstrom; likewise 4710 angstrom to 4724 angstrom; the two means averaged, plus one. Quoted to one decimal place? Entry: 11.4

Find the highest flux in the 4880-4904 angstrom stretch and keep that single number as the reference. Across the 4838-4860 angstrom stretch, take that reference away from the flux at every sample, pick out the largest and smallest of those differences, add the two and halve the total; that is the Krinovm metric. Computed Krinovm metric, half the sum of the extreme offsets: -0.79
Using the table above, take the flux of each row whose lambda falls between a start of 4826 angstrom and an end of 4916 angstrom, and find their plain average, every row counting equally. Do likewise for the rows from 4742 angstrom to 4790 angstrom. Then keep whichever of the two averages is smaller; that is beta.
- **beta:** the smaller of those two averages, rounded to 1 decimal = 9.9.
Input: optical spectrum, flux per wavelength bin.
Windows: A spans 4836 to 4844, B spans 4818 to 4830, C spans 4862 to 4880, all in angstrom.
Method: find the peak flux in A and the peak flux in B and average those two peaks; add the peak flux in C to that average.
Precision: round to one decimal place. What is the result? 20.5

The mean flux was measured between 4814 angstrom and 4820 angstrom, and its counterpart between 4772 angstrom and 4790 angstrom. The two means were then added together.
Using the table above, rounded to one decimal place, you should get 20.9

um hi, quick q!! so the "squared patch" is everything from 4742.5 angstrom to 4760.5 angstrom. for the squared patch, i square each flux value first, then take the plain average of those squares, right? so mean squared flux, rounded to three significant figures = 113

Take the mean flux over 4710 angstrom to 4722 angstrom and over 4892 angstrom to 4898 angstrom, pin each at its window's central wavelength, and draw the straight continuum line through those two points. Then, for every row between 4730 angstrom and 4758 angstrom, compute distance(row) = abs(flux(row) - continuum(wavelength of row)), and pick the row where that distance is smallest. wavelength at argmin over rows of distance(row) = 4756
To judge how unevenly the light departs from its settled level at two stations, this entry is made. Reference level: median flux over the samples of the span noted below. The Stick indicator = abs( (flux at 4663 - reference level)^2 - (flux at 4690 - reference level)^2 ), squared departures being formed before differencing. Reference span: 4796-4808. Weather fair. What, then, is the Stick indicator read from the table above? 0.03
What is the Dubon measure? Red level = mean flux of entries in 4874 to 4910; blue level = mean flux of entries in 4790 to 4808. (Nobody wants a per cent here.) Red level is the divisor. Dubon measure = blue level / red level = 1.05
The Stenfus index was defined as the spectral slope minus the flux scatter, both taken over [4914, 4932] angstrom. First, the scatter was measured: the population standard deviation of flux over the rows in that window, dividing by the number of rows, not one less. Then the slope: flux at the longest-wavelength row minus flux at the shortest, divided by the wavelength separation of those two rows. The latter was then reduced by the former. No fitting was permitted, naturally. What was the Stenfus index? -0.32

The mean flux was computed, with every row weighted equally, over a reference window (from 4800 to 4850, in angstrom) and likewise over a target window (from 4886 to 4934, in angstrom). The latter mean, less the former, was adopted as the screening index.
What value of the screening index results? -0.39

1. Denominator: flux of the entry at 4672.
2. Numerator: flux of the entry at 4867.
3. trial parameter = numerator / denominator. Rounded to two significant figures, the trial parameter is 0.91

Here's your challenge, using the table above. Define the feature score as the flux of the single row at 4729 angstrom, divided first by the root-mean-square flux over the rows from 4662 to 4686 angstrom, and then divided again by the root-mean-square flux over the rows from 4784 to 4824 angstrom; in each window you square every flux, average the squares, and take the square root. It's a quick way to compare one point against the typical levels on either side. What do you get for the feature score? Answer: 0.094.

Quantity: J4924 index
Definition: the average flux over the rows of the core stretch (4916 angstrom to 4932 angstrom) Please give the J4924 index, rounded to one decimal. 9.8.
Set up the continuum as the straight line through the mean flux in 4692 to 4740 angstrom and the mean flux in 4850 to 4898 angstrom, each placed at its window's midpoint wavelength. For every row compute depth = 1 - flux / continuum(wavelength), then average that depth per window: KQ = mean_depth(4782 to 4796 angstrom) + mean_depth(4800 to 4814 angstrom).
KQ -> -0.10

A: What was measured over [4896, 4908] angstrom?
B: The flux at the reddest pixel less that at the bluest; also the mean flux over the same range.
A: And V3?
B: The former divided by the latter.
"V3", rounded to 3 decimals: -0.019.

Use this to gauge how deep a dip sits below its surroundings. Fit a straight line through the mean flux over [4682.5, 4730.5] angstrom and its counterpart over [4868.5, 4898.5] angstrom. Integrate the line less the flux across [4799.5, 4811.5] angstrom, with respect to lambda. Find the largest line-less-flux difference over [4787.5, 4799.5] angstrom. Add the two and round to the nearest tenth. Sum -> -4.8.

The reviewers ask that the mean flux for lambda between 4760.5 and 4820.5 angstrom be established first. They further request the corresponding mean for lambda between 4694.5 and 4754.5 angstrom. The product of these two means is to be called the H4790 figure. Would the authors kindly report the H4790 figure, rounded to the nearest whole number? 109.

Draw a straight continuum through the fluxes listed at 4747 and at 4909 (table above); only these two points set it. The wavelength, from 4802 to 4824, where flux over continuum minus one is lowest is 4807 angstrom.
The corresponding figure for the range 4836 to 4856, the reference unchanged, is 4855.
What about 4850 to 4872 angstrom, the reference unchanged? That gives 4861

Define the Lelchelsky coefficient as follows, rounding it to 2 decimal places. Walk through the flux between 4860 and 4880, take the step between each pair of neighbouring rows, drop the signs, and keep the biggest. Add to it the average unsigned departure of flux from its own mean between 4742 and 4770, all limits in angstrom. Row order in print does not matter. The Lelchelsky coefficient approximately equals 0.84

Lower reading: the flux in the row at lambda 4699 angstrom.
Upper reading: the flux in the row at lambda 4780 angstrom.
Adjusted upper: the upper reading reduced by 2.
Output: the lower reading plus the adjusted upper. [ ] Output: 18.7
